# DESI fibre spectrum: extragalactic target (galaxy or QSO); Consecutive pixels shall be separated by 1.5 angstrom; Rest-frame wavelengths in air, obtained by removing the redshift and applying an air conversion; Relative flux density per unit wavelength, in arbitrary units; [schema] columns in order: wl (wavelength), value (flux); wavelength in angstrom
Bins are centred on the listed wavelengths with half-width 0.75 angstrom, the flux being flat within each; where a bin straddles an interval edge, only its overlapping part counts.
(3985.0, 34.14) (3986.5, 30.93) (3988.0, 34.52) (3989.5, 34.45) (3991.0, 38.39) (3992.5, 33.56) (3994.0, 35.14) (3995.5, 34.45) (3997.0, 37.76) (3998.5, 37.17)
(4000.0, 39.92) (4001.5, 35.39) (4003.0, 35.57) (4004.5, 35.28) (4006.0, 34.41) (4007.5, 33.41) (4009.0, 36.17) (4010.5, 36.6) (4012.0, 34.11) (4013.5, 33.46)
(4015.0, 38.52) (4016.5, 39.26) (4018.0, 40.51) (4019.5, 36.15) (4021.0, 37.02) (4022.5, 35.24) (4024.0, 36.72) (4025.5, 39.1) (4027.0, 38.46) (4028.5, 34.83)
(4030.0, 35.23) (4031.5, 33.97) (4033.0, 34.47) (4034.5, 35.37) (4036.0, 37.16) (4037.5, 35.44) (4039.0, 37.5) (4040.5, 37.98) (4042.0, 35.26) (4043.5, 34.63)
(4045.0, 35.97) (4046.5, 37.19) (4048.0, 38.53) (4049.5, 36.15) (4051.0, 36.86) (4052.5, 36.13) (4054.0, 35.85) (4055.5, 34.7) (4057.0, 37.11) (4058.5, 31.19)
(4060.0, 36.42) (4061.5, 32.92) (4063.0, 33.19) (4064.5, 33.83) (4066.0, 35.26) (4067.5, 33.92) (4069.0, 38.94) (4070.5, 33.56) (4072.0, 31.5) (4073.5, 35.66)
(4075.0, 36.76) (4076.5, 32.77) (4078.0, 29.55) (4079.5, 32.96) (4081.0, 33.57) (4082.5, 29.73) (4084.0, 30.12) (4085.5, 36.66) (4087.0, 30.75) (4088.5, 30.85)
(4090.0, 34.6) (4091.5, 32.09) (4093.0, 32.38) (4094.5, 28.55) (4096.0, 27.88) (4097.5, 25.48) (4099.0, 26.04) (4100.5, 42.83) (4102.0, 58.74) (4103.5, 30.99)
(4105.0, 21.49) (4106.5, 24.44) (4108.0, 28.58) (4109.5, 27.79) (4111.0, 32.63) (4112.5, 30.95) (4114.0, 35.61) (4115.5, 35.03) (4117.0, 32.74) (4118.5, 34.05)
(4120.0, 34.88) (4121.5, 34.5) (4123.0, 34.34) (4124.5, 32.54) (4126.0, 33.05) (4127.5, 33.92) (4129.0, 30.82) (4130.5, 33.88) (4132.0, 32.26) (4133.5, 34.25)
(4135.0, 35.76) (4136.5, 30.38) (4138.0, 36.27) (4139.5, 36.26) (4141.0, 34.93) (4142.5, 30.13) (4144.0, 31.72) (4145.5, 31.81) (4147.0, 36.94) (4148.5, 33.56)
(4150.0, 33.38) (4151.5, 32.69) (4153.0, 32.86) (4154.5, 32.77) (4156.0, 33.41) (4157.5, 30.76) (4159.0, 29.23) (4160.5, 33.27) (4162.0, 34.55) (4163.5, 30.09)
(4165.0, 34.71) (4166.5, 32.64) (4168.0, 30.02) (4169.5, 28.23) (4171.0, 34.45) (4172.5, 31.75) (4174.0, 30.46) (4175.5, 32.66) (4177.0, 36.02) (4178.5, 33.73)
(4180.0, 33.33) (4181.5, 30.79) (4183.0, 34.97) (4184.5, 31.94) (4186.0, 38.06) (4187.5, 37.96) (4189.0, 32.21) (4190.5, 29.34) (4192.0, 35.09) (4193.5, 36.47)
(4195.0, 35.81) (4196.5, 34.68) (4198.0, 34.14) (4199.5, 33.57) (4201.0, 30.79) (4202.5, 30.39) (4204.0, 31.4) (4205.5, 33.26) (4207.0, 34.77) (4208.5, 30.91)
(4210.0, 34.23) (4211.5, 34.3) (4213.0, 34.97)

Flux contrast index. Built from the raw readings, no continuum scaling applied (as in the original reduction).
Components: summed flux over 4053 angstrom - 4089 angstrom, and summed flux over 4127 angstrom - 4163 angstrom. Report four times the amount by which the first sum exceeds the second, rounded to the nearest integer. 48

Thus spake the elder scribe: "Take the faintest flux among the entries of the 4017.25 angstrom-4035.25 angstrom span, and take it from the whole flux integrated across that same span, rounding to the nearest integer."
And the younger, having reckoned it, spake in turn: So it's 622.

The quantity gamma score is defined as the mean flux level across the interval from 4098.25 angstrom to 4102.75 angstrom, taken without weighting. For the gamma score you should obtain 42.5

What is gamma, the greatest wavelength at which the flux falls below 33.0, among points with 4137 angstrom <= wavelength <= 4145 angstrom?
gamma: 4144.0 angstrom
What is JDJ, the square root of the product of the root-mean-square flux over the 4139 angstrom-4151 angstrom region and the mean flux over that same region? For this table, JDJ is 33.6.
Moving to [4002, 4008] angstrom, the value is 34.7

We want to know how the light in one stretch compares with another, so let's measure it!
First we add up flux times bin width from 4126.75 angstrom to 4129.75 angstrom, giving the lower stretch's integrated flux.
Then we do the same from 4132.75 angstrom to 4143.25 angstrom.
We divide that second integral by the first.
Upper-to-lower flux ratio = 3.68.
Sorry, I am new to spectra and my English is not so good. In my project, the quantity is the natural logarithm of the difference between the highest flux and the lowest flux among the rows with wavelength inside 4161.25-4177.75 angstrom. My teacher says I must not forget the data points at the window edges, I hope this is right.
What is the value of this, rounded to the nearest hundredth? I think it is 2.05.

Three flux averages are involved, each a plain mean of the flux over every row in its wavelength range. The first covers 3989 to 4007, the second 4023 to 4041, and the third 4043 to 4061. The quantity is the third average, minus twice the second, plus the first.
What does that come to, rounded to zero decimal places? -1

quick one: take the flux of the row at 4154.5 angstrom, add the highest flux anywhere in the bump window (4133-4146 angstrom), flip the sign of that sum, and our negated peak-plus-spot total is -69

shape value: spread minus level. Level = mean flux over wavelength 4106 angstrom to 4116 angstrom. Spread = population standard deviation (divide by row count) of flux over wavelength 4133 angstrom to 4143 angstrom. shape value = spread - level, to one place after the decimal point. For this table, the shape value -28.3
